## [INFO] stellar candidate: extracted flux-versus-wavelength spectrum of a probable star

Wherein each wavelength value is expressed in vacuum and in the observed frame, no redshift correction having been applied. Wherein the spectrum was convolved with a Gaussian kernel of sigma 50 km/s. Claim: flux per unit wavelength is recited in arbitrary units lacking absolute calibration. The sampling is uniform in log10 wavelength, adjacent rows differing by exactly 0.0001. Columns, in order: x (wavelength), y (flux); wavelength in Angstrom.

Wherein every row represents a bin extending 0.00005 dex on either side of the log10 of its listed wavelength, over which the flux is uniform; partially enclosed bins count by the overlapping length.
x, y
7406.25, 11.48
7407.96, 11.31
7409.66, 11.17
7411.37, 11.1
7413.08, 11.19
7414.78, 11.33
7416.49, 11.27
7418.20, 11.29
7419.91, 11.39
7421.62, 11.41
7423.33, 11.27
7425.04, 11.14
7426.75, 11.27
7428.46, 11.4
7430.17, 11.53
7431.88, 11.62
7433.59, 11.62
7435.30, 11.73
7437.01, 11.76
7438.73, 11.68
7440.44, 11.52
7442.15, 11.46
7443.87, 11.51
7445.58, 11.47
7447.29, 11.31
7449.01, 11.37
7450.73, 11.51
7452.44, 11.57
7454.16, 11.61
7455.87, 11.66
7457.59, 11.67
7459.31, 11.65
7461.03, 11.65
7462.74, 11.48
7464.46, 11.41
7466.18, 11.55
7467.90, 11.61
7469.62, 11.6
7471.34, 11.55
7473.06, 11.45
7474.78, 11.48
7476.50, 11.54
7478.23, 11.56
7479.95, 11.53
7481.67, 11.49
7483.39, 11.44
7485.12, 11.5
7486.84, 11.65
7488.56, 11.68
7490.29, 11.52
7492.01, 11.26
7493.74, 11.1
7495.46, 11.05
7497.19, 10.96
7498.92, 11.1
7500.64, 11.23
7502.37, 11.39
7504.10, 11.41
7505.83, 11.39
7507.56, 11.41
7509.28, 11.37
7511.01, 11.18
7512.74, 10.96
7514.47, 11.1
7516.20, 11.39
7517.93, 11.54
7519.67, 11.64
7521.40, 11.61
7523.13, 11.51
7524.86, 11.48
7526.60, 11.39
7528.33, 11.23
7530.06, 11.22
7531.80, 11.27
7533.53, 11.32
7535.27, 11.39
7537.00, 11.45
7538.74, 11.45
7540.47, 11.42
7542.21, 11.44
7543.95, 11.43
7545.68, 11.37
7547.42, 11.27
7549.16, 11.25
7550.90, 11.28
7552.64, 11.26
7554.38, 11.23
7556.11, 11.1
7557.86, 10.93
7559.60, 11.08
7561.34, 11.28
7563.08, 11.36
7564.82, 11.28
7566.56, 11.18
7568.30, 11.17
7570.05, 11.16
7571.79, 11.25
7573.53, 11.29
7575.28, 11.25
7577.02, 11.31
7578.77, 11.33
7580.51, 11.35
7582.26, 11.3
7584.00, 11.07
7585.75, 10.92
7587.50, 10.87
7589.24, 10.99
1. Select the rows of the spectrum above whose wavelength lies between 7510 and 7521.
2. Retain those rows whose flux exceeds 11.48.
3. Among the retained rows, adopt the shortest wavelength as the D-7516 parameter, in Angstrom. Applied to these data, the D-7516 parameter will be 7517.93 Angstrom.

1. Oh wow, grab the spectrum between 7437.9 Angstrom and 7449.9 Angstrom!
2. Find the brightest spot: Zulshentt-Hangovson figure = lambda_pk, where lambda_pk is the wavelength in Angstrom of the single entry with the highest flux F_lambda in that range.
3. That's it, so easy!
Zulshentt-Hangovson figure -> 7438.73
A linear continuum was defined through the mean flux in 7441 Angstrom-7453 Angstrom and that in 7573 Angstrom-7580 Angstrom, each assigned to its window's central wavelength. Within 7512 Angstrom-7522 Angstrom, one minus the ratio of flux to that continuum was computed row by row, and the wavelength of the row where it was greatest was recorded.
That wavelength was 7512.74 Angstrom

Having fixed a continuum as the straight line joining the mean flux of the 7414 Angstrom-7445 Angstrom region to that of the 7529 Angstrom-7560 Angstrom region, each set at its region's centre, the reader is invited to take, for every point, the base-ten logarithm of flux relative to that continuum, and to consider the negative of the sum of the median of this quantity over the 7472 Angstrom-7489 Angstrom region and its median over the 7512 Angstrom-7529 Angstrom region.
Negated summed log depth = -0.010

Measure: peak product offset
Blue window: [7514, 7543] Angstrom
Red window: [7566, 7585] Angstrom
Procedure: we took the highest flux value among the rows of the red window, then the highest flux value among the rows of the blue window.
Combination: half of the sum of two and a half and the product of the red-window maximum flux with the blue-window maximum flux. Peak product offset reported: 67.3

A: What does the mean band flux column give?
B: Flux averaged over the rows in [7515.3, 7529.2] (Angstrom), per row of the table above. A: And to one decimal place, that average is 11.5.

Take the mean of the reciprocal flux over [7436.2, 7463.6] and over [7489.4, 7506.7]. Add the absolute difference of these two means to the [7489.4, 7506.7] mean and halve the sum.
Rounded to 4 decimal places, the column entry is 0.0457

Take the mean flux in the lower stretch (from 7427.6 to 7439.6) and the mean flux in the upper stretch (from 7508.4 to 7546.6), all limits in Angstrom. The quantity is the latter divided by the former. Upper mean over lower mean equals 0.98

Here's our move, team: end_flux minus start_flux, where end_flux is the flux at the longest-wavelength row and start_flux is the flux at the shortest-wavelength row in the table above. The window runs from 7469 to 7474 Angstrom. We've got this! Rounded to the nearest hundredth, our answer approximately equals -0.15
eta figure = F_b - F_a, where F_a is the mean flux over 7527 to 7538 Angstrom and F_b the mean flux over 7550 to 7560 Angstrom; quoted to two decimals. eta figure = -0.17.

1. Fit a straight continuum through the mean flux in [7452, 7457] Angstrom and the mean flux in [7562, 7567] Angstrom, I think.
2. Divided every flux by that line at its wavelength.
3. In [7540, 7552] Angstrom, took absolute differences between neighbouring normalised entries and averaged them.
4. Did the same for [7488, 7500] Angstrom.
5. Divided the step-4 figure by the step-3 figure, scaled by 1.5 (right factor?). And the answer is 5.4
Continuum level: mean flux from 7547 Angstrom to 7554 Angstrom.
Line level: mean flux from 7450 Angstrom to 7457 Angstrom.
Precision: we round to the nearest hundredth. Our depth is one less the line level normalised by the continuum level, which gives -0.03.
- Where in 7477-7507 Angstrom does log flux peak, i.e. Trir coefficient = 7488.56 Angstrom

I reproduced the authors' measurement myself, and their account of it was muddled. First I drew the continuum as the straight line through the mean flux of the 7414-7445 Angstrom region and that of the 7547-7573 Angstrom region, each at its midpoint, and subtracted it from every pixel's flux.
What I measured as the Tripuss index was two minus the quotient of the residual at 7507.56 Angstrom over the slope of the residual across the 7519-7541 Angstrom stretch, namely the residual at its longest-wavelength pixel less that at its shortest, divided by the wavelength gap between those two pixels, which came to 14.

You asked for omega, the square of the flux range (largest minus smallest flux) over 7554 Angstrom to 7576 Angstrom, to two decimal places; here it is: 0.18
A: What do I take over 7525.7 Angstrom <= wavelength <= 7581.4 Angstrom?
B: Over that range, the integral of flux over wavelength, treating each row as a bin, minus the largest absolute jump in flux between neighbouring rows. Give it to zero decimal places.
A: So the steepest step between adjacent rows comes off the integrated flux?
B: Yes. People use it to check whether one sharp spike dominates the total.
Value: 628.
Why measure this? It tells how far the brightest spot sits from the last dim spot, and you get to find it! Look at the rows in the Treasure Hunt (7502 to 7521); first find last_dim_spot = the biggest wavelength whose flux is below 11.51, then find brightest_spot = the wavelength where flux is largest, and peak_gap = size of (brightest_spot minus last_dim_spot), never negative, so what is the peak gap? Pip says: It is 3.5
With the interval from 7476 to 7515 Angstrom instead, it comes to 25.9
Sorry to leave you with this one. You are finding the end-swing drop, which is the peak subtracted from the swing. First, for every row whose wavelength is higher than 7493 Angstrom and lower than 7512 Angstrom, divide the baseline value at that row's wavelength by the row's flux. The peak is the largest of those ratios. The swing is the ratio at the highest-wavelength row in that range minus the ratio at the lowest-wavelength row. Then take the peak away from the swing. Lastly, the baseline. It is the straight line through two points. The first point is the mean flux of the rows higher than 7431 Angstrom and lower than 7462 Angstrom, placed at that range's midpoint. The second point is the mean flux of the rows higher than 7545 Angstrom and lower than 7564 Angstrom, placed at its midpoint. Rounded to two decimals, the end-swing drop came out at -1.05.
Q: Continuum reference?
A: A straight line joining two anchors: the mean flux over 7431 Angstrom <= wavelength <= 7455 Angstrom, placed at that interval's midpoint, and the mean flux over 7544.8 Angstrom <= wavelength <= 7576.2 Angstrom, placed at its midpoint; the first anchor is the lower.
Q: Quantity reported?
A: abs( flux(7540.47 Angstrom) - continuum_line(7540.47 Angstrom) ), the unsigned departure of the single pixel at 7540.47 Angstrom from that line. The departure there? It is 0.14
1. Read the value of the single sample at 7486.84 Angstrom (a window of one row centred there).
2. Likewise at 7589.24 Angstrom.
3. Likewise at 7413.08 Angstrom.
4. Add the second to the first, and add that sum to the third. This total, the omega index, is 33.83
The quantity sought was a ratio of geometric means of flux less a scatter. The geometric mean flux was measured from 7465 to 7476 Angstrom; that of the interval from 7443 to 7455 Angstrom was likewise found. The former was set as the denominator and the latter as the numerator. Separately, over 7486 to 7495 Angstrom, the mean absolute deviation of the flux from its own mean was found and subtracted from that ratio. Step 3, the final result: 0.79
